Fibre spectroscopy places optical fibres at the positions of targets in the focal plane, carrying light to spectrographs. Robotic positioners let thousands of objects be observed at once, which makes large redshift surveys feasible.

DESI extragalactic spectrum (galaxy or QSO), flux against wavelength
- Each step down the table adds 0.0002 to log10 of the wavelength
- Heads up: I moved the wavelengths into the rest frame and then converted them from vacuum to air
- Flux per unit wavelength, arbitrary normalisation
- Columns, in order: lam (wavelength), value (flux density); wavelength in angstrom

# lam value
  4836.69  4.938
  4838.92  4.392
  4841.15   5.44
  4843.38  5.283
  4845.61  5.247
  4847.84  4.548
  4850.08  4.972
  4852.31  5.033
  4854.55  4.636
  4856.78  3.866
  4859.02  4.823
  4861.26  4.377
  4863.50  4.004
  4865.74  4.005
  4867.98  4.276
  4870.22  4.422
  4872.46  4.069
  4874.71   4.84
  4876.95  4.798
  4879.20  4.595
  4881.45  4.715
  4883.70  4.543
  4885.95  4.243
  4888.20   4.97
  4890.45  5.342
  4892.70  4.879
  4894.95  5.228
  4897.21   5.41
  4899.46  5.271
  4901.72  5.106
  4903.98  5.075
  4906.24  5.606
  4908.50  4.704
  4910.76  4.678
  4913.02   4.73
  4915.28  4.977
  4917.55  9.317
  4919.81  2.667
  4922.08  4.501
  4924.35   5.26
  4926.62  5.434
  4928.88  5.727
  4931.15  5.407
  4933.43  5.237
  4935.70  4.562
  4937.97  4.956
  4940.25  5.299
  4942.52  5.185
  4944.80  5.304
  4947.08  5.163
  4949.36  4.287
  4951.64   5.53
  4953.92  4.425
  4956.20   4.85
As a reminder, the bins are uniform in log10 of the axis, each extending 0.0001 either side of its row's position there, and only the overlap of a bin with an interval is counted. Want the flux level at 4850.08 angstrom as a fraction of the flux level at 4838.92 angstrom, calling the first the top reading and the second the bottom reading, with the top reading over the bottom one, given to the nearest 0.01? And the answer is 1.13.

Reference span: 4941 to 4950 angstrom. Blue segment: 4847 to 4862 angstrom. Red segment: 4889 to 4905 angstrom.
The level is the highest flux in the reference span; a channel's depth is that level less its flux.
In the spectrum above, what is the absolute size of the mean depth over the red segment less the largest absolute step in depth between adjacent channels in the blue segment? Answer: 0.84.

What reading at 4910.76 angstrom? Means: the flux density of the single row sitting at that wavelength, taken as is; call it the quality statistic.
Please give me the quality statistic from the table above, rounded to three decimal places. 4.678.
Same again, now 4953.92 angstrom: 4.425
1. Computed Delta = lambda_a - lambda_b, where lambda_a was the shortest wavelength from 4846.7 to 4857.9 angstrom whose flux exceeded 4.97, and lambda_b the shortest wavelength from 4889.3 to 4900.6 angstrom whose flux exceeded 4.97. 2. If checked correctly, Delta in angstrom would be -40.4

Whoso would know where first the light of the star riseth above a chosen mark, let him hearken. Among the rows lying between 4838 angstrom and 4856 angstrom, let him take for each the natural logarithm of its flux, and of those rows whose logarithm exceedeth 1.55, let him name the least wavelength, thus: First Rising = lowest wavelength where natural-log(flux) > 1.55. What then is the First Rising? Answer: 4841.15 angstrom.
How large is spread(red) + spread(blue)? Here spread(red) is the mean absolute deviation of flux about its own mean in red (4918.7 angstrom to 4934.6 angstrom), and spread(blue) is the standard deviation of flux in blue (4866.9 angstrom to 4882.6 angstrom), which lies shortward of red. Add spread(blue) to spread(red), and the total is 1.0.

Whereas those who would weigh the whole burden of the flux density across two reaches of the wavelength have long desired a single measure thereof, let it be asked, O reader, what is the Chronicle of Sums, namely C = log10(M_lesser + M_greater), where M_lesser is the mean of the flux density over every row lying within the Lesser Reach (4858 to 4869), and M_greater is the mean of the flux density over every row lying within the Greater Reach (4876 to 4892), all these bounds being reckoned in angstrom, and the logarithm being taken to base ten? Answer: 0.96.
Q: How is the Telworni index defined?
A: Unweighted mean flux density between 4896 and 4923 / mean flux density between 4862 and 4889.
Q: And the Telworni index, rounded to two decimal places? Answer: 1.16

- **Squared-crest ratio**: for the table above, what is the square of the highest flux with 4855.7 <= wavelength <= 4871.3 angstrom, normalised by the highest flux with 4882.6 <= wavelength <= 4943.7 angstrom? 2.5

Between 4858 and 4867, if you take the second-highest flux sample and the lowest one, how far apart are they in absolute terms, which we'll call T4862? 0.4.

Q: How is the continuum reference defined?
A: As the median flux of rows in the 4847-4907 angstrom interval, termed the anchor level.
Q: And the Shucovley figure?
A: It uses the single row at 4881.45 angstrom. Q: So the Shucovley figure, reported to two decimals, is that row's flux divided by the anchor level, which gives 0.98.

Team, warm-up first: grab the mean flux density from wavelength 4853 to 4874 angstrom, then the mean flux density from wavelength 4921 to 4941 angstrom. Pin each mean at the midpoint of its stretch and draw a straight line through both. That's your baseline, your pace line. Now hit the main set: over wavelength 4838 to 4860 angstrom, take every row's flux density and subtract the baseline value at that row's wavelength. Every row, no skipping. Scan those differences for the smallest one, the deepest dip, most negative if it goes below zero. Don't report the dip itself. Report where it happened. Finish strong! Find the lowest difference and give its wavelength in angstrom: 4856.78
